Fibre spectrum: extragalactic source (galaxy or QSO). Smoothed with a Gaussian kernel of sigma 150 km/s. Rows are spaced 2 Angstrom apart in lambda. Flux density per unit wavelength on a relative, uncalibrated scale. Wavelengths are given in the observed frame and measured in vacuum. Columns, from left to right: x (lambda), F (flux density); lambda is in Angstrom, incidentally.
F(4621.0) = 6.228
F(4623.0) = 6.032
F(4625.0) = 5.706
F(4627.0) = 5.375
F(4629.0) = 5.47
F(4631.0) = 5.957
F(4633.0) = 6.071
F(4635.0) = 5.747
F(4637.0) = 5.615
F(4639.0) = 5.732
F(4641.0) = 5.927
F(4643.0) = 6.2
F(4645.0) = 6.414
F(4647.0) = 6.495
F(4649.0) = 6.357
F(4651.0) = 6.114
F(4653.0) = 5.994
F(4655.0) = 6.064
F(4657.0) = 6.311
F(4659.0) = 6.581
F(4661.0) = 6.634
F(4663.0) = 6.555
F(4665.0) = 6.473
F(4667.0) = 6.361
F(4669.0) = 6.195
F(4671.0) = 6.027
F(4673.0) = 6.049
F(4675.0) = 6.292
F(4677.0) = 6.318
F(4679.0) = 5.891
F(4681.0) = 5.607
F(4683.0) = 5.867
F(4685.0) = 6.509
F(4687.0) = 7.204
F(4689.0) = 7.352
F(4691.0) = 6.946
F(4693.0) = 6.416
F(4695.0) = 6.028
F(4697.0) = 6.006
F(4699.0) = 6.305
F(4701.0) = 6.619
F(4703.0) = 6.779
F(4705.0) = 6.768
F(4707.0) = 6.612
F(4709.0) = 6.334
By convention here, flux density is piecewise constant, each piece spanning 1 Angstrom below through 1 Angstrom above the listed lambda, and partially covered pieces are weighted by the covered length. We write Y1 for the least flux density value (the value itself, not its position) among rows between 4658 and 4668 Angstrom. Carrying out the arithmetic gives 6.361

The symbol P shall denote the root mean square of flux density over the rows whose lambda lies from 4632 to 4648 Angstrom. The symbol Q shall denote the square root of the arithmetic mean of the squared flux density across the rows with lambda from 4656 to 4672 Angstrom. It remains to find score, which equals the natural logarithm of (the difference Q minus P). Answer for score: -1.0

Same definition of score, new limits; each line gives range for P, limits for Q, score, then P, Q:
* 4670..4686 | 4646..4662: -1.4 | 6.08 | 6.32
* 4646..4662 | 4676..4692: -1.8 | 6.32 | 6.49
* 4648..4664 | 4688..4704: -1.4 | 6.33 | 6.57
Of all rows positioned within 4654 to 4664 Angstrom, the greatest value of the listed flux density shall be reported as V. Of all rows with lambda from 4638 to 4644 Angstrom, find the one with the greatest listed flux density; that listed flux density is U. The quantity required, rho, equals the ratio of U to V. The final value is 0.93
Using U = 6.2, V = 6.634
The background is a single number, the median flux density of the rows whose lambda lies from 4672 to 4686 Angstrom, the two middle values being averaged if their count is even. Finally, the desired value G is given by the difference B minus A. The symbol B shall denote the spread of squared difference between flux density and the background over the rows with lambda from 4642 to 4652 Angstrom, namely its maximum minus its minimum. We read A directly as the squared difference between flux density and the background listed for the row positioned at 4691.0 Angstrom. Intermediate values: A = 0.80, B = 0.19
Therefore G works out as -0.6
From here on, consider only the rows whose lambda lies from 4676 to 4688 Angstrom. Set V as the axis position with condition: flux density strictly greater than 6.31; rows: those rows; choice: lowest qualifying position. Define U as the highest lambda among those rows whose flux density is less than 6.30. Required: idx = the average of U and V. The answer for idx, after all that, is 4680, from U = 4683.0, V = 4677.0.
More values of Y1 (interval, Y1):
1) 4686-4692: 6.946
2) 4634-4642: 5.615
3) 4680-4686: 5.607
